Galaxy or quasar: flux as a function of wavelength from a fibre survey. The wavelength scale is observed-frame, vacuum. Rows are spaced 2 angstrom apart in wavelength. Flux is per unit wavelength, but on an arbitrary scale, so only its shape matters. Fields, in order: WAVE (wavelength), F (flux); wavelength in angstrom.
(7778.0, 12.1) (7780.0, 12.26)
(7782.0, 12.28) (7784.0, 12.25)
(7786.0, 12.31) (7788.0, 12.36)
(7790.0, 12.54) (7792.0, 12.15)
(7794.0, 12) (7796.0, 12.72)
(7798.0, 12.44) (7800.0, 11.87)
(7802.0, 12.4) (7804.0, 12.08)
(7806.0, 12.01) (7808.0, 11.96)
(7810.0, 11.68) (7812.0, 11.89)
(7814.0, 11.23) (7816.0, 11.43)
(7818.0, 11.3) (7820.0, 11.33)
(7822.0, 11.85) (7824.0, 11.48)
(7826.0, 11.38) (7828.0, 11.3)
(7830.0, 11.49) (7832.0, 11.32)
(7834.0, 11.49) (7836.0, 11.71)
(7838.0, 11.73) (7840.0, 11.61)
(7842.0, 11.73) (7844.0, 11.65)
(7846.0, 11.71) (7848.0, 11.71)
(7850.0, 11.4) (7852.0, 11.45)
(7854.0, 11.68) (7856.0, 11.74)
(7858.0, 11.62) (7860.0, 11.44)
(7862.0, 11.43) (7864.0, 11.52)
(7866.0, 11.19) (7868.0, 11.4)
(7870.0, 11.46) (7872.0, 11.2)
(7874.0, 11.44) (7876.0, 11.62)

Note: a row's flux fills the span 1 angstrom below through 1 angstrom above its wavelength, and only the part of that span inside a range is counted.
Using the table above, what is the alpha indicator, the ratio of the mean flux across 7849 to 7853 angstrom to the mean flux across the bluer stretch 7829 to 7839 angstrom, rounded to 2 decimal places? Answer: 0.99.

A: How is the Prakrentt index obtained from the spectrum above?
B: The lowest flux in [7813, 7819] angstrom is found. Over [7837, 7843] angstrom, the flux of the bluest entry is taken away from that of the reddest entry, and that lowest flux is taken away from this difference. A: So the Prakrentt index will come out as -11.2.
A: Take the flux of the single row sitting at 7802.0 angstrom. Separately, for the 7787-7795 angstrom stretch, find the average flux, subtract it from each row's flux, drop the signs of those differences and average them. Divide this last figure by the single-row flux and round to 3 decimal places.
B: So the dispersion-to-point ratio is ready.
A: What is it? 0.015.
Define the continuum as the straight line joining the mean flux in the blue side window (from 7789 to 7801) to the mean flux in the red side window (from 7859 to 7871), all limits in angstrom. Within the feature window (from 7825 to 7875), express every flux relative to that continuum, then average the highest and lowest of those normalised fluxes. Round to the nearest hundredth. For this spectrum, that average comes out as 0.99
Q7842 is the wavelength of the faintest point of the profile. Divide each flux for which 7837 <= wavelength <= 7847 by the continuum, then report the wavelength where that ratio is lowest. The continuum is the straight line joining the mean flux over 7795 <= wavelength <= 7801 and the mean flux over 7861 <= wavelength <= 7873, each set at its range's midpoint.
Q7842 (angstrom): 7840.0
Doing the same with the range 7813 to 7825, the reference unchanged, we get 7814.0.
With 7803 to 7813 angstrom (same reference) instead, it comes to 7810.0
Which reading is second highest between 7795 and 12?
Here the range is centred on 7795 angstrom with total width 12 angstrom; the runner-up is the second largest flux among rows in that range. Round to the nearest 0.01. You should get 12.54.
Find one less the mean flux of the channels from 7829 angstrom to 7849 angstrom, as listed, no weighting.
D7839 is -10.6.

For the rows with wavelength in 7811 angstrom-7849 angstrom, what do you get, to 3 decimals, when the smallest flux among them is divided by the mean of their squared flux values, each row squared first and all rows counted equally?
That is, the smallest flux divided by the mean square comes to 0.084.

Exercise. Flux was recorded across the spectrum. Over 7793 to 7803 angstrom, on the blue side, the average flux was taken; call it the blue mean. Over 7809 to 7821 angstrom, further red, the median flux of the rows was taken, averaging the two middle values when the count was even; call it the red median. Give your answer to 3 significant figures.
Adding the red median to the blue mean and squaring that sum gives 560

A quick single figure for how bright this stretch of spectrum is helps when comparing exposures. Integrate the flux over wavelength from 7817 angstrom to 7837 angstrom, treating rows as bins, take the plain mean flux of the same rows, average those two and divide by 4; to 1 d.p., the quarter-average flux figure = 30.1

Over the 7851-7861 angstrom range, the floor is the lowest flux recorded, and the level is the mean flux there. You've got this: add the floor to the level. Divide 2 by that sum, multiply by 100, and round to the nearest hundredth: 8.69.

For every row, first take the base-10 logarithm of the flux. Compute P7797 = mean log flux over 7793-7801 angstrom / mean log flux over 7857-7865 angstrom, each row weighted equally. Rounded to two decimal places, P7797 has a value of 1.03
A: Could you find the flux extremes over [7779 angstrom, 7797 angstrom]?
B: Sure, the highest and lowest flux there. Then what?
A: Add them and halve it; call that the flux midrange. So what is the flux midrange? 12.4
